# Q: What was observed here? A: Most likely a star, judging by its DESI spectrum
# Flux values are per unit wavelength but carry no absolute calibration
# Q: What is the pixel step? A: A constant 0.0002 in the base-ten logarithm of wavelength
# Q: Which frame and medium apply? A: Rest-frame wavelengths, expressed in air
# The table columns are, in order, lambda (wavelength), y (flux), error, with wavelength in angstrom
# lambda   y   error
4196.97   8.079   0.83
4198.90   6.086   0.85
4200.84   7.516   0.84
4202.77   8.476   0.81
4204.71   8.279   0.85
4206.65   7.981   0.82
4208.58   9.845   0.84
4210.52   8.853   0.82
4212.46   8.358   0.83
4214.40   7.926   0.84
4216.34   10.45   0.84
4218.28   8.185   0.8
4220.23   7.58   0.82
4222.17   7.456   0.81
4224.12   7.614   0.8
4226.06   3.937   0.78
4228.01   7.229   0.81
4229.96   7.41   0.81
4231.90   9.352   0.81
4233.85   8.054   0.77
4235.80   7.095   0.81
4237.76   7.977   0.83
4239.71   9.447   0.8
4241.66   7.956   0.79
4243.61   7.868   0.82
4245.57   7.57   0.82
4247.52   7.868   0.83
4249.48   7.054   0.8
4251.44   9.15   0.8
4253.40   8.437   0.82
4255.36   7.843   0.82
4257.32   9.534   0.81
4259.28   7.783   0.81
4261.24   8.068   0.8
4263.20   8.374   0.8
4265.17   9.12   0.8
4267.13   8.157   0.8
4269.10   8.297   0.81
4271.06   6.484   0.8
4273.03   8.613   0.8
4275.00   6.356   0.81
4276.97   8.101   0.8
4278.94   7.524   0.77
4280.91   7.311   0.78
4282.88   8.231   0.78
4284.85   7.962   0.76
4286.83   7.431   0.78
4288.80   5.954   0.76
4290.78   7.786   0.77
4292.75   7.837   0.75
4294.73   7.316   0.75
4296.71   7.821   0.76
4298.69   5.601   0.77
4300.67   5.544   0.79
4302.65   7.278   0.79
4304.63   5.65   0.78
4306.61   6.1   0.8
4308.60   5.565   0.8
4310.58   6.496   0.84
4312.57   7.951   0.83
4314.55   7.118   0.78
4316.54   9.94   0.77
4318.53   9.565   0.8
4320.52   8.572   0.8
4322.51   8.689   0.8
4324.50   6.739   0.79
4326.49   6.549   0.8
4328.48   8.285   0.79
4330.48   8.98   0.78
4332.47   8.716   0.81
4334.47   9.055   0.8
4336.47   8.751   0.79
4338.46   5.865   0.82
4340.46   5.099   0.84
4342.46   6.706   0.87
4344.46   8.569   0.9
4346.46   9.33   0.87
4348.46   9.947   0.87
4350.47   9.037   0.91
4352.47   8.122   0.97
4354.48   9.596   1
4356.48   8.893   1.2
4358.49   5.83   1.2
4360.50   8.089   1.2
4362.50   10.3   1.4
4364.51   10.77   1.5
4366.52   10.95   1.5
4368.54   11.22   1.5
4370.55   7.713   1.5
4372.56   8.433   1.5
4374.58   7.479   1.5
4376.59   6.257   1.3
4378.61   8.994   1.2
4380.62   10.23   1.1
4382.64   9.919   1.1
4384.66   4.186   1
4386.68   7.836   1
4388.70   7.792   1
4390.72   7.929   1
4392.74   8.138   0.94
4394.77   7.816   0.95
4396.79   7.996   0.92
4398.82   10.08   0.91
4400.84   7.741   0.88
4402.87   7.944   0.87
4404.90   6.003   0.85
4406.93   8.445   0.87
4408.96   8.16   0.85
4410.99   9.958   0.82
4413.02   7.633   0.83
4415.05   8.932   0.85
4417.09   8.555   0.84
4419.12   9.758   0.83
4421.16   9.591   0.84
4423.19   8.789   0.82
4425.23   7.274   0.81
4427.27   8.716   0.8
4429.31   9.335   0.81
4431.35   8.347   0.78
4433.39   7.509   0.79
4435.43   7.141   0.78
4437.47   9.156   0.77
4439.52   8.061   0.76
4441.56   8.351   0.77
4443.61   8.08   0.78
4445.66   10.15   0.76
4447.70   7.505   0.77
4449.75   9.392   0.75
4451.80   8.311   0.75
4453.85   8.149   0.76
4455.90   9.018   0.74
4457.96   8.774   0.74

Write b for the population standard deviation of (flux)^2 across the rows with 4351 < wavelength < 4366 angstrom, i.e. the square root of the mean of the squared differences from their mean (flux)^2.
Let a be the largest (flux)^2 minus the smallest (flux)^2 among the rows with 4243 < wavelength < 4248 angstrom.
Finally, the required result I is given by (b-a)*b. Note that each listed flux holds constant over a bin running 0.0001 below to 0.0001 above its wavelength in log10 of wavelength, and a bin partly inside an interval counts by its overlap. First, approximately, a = 5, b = 26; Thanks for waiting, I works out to 546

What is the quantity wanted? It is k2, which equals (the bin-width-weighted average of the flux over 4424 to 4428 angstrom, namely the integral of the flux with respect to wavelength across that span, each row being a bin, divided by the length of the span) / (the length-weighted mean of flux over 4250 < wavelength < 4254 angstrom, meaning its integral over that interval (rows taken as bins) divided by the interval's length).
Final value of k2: 0.93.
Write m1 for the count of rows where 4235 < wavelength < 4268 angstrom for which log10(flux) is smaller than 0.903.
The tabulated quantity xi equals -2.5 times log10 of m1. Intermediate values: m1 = 9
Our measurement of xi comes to -2.39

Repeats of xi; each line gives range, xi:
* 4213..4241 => -2.39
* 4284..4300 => -2.26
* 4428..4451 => -1.19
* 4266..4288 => -1.95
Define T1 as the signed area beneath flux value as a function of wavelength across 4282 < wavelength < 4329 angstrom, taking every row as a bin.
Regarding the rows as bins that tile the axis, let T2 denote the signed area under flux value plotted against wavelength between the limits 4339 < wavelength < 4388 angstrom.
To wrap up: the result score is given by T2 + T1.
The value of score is 758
